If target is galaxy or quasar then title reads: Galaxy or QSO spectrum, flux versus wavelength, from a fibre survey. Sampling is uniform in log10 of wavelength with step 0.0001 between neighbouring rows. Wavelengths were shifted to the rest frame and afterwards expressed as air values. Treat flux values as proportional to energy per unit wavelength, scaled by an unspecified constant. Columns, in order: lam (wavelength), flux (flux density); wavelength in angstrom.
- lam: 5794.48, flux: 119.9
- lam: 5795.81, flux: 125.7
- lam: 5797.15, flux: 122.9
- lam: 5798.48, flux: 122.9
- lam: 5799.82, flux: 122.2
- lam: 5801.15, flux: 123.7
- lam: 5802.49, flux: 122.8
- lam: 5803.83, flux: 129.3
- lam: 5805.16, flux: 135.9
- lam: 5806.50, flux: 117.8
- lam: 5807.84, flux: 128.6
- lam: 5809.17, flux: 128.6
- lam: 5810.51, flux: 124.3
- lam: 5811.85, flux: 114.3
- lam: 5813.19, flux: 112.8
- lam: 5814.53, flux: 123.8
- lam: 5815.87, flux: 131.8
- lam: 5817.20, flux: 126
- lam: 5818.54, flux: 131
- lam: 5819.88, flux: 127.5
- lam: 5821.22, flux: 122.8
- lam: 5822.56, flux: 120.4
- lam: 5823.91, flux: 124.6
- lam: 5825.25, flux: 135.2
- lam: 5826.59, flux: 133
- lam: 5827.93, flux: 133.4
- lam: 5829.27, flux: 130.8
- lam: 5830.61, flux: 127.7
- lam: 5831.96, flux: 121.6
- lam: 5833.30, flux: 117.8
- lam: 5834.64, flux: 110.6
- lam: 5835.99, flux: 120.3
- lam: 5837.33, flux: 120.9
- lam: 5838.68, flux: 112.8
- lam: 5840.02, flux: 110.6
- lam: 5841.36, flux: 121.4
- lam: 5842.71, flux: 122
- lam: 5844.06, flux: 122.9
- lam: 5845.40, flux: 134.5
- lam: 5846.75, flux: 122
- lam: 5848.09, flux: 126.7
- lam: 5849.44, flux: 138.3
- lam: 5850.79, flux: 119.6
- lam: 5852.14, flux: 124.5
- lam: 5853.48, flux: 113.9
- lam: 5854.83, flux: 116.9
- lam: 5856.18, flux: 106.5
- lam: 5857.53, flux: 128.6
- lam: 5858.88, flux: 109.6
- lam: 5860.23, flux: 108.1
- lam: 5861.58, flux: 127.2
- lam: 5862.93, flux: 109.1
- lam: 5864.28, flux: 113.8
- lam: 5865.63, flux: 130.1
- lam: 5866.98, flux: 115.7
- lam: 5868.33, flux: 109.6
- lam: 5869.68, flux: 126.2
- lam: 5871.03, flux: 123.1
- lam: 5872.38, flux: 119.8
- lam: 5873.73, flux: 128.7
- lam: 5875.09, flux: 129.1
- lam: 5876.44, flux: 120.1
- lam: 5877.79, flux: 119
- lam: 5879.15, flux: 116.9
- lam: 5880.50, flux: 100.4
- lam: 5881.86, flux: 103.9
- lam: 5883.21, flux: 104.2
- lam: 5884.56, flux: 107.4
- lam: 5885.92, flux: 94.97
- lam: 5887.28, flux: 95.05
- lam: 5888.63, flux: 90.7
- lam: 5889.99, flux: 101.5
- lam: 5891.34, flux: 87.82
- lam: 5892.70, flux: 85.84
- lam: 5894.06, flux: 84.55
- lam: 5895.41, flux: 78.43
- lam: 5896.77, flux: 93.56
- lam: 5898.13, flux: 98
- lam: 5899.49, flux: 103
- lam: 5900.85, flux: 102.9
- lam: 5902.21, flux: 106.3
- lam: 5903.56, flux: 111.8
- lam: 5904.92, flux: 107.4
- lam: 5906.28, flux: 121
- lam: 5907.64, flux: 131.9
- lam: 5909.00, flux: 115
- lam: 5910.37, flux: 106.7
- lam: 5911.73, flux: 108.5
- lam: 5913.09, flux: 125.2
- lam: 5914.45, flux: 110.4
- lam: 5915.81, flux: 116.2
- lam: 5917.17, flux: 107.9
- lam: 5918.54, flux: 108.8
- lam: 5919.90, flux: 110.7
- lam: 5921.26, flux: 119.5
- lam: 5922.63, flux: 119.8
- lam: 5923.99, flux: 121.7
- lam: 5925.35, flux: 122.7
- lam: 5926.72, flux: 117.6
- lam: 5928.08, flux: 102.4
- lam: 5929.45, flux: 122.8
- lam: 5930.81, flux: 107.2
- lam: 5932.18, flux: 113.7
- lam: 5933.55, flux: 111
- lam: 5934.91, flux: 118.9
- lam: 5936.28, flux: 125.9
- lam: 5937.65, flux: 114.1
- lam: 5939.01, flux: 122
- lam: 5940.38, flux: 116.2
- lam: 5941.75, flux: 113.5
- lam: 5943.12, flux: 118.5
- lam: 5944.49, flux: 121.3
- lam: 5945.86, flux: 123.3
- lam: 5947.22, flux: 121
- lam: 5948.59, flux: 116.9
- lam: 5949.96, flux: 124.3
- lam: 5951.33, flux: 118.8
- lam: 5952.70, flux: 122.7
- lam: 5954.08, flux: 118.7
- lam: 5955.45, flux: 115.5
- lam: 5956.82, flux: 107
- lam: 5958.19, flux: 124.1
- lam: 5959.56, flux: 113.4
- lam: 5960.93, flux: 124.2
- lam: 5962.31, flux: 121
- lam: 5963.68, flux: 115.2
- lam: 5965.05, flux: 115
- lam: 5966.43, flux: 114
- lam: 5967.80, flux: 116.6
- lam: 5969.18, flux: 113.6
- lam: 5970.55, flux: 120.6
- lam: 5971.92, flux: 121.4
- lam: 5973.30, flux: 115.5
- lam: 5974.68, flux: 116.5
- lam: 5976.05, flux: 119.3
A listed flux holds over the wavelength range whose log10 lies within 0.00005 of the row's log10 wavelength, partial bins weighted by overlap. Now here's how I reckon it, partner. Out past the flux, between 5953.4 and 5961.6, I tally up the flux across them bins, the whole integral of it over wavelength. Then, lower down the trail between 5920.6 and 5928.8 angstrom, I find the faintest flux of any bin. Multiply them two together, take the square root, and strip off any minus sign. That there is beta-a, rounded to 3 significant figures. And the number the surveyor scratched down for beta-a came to 314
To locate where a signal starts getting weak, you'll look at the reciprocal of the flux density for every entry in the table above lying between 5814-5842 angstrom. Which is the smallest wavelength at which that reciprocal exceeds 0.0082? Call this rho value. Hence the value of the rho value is 5822.56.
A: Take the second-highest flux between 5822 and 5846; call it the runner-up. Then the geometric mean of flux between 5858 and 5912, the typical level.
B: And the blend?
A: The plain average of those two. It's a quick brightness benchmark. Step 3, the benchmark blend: 121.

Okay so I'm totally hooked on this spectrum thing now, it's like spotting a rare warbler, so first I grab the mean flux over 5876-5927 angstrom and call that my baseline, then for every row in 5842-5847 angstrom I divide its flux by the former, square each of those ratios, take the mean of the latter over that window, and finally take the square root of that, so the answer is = 1.17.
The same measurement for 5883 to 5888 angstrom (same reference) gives 0.94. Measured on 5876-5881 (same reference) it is 1.07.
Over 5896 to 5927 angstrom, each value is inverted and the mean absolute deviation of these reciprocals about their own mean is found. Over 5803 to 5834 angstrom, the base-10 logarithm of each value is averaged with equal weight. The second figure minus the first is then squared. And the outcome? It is 4.41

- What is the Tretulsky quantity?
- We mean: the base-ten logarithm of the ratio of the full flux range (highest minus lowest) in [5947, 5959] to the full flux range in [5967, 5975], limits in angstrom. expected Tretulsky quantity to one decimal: 0.3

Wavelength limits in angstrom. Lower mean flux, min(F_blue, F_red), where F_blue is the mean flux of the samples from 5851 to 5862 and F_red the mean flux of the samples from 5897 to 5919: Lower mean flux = 111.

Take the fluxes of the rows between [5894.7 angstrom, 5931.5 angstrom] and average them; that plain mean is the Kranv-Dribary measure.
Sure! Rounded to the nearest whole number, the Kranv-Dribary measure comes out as 111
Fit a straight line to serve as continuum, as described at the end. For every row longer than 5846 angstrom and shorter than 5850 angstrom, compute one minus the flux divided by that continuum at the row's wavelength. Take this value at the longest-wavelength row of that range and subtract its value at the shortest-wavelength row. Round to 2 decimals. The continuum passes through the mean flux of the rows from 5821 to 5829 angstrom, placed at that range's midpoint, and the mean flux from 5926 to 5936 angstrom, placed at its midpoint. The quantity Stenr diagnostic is -0.13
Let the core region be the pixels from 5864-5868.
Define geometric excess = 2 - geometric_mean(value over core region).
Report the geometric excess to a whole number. -118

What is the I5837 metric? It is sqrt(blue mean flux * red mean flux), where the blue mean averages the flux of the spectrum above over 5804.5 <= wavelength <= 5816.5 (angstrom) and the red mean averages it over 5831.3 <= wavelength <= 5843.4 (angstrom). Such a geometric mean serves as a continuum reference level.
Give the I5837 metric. 121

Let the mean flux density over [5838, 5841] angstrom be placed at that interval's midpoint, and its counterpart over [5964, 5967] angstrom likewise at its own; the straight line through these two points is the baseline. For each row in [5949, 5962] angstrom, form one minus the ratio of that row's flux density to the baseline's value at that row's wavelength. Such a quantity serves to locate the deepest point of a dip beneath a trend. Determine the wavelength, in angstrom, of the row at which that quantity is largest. 5956.82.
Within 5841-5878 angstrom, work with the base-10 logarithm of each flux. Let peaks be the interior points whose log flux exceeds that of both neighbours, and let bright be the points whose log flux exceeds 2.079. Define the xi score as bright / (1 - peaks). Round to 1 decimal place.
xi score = -2.0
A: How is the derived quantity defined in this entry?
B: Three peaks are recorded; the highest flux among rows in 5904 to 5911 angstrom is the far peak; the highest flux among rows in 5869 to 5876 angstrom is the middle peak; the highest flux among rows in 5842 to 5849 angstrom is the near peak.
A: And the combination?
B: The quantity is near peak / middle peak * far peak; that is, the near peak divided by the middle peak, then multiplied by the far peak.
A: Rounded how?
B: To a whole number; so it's 137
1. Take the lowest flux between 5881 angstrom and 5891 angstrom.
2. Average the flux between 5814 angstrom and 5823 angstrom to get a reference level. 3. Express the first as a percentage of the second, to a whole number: 72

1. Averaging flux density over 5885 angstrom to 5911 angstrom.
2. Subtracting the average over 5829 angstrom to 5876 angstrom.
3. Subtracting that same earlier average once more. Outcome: -140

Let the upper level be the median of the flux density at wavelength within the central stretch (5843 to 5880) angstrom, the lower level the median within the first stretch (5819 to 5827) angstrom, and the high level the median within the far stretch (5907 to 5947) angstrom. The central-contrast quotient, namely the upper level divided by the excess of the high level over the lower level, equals -12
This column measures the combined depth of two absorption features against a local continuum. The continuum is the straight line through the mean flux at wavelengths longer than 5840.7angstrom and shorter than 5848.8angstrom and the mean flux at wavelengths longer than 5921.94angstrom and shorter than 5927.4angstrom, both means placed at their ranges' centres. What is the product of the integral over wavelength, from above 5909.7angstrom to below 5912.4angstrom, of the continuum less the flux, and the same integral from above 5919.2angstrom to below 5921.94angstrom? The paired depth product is 564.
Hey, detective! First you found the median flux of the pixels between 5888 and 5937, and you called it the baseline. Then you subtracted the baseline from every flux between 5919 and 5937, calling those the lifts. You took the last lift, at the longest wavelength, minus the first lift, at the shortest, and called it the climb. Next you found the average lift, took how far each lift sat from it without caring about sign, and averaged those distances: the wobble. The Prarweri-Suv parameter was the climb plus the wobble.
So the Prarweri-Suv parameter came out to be 21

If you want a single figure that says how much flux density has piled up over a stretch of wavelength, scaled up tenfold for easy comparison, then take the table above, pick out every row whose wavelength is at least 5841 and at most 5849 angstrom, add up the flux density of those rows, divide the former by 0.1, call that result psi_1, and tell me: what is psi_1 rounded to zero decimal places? 7495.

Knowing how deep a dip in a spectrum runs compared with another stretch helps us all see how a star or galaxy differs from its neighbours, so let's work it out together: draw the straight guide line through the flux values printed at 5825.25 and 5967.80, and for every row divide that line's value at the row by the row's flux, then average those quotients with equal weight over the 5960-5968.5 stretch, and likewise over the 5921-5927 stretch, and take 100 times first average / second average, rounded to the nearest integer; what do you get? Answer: 98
